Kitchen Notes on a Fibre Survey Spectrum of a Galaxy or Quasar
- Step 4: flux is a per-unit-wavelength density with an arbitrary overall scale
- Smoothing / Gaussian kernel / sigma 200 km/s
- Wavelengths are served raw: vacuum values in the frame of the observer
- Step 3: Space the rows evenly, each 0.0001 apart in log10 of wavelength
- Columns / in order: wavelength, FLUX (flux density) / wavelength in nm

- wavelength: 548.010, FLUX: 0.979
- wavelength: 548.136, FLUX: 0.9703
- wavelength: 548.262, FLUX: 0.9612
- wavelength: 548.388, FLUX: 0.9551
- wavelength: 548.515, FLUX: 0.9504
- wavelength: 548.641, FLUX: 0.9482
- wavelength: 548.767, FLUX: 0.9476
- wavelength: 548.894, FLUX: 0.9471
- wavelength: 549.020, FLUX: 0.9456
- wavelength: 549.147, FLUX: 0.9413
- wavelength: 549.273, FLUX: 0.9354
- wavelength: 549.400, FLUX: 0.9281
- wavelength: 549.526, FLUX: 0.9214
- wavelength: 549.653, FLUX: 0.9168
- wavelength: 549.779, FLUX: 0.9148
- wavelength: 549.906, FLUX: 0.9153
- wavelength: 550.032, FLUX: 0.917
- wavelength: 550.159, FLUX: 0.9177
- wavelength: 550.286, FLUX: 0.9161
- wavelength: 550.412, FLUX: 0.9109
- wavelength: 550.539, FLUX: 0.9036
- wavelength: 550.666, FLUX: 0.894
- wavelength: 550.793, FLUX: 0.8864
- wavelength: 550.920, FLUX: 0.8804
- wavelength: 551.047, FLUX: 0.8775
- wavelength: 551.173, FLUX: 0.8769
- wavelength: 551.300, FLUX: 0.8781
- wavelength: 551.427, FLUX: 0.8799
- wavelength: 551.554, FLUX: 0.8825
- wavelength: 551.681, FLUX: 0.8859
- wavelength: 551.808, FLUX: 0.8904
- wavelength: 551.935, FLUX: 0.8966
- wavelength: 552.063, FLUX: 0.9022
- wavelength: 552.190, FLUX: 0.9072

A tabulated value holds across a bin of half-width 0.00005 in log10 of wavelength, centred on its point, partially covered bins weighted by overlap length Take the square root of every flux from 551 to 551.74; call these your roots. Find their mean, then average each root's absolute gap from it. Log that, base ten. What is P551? -2.84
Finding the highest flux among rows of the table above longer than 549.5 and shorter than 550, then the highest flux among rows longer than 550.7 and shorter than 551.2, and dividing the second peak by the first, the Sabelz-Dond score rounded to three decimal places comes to 0.962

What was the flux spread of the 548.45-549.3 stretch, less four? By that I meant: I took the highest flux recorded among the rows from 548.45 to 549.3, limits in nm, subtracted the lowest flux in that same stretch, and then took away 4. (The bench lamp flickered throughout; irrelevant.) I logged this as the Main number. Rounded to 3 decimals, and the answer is -3.985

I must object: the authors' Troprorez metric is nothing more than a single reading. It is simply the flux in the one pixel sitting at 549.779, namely 0.9148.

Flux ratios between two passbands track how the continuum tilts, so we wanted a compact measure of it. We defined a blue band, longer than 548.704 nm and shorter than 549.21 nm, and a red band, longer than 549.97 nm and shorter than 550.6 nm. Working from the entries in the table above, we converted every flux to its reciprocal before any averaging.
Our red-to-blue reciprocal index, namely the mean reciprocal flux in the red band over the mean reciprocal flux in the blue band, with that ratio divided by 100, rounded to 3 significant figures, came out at 0.0104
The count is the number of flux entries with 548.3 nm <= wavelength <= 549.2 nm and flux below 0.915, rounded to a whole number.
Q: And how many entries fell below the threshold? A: 0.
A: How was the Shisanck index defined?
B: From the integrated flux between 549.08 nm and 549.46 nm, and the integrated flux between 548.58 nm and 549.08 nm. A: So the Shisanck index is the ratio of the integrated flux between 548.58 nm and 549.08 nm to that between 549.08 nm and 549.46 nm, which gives 1.3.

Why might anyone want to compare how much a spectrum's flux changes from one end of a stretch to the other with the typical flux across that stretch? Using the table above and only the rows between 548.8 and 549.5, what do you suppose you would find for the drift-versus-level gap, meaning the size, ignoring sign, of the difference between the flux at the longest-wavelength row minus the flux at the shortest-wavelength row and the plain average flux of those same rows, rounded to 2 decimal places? 0.96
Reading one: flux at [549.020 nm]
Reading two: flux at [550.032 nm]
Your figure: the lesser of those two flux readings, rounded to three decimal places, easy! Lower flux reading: 0.917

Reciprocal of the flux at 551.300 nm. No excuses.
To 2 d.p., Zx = 1.14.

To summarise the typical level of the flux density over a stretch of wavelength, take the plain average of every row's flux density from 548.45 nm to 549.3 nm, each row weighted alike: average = 0.945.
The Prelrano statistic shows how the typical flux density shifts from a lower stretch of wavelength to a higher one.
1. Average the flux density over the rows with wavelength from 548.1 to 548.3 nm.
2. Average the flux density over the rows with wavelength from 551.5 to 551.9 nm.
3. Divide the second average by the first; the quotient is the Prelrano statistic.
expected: 0.918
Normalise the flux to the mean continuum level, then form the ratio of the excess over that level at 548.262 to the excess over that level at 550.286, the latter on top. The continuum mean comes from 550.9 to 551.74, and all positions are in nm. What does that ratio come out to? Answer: 0.44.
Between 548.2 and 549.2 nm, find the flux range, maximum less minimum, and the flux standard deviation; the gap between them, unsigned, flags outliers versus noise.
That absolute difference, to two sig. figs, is 0.014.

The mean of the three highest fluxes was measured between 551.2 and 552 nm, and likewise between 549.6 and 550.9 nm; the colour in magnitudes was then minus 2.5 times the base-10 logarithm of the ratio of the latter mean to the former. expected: -0.031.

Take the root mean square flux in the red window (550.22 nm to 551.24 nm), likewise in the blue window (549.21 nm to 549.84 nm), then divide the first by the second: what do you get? 0.968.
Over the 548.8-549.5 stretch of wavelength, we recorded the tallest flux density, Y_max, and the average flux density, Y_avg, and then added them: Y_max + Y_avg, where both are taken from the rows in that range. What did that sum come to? 1.89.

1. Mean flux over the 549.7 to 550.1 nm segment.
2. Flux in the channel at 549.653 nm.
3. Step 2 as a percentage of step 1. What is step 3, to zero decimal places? 100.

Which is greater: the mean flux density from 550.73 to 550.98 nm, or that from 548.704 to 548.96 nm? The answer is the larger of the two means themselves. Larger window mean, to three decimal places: 0.947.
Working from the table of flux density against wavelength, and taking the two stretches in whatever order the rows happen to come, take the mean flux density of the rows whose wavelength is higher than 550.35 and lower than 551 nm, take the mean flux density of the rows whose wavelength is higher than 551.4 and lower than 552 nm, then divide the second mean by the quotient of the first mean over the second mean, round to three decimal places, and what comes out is 0.879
